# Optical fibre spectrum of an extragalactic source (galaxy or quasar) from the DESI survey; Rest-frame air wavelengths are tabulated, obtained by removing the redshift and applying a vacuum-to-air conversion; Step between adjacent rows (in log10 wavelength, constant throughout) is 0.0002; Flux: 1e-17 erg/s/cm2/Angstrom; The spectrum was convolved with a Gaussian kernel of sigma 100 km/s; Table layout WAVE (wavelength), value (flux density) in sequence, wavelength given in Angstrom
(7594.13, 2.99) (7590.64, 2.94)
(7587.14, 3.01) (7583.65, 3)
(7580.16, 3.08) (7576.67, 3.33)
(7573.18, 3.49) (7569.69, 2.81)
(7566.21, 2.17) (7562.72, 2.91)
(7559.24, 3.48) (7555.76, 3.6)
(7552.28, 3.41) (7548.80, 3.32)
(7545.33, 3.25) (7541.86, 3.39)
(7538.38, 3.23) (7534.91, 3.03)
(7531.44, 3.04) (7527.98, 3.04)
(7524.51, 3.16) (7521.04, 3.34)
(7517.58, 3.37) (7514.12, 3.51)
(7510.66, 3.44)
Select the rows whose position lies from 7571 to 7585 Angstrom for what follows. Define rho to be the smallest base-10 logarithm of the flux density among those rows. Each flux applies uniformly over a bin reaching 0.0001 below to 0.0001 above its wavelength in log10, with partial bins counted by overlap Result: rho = 0.48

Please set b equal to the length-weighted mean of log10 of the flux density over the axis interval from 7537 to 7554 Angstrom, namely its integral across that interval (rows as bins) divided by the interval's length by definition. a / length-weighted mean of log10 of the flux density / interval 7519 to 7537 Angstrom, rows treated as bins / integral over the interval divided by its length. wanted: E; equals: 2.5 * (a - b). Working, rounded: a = 0.495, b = 0.521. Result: -0.07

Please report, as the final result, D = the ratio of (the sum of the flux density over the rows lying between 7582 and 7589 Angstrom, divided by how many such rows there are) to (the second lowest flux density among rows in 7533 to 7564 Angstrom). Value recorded 0.99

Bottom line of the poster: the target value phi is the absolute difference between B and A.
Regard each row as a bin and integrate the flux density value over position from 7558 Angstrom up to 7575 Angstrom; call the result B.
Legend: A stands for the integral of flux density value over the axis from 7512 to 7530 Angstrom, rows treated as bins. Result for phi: 8.8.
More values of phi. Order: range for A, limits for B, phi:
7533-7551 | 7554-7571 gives 7.4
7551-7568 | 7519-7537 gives 3.5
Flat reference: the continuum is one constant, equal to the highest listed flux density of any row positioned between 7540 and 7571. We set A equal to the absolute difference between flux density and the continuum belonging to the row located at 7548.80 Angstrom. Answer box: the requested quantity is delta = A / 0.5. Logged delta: 0.6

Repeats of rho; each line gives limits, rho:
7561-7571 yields 0.34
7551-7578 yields 0.34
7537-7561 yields 0.51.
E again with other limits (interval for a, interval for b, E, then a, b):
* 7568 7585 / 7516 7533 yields -0.02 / 0.496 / 0.503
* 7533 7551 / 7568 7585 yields 0.04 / 0.511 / 0.496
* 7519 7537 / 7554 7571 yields 0.06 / 0.495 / 0.470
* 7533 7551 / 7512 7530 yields -0.01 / 0.511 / 0.516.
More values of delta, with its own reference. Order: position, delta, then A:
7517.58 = 0.5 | 0.2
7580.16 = 1.0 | 0.5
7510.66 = 0.3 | 0.2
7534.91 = 1.1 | 0.6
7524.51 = 0.9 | 0.4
